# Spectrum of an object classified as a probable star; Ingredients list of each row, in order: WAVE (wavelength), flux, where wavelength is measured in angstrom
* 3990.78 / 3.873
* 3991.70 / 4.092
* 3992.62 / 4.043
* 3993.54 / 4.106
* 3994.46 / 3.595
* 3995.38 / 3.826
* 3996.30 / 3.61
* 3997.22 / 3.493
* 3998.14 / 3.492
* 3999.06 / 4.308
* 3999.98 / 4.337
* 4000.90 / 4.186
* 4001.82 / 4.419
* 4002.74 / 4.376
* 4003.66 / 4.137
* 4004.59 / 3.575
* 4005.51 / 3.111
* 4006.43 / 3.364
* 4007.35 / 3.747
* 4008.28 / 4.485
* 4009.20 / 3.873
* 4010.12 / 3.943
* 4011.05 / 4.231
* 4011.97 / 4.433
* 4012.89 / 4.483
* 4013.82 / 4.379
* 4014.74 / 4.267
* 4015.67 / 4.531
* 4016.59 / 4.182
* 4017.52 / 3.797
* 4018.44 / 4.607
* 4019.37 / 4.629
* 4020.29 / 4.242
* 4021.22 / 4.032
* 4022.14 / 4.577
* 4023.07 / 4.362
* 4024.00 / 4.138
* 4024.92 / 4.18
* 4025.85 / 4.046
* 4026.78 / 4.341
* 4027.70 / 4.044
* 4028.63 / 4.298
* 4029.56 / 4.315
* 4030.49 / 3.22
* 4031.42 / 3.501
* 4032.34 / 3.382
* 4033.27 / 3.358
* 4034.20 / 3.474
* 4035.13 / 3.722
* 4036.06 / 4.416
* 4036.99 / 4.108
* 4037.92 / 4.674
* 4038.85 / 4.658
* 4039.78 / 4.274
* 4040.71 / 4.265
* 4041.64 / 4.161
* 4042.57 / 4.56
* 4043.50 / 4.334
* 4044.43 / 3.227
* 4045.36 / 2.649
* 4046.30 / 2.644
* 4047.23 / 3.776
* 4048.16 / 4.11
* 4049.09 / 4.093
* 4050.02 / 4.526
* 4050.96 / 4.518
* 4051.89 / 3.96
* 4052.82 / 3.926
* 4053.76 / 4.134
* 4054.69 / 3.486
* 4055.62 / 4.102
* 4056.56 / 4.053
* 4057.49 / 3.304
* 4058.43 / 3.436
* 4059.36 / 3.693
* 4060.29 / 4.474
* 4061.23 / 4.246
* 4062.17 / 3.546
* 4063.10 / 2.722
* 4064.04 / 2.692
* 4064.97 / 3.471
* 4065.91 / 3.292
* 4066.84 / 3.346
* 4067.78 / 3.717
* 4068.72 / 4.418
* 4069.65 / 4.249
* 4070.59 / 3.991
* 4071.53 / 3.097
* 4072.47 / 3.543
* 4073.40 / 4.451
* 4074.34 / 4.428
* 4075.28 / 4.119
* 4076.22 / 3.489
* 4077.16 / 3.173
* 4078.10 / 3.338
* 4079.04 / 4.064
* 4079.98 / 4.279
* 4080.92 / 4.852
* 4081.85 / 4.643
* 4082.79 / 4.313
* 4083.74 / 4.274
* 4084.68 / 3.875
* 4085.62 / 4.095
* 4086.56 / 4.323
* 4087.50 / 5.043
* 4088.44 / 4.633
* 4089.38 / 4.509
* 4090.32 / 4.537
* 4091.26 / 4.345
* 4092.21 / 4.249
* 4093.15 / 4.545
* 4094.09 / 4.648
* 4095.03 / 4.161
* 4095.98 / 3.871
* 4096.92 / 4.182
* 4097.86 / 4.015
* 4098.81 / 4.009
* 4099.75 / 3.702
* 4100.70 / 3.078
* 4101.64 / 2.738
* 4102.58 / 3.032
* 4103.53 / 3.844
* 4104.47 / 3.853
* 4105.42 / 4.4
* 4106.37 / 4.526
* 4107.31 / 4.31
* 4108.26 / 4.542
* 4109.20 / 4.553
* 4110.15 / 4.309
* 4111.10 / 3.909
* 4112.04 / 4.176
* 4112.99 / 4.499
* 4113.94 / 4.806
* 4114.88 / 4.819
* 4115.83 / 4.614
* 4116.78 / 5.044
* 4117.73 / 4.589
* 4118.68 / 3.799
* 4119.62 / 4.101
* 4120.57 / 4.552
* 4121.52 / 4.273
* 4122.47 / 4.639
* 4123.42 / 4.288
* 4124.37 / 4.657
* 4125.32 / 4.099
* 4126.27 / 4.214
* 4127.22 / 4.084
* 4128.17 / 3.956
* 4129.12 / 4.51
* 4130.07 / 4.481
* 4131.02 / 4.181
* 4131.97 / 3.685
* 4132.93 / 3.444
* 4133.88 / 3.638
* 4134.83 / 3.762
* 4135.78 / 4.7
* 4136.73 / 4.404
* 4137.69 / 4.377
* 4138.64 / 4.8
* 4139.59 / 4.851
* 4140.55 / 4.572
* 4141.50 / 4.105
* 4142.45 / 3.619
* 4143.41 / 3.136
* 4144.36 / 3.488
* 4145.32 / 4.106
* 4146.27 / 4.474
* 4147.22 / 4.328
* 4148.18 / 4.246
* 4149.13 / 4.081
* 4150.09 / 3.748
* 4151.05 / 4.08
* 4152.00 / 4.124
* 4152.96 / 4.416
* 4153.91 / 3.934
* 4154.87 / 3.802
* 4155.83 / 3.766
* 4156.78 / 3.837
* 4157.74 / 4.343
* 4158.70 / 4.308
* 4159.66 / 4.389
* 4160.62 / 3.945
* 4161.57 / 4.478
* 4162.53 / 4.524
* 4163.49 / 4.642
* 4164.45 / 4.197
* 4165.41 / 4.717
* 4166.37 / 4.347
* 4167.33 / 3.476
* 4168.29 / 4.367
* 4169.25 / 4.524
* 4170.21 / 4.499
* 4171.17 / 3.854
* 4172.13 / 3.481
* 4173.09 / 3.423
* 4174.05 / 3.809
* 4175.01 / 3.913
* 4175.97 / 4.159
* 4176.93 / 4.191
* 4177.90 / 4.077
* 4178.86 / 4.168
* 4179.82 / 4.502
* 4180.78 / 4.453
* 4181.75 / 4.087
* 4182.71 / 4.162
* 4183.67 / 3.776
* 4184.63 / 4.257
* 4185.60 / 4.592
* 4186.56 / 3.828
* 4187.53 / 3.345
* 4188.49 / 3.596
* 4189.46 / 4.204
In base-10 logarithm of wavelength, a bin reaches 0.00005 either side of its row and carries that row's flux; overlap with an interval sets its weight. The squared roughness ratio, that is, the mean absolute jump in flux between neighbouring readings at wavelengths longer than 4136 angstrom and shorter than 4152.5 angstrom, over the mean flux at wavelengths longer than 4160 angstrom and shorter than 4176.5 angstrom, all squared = 0.005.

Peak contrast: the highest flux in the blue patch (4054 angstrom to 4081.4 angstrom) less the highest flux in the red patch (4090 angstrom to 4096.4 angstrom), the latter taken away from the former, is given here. 0.20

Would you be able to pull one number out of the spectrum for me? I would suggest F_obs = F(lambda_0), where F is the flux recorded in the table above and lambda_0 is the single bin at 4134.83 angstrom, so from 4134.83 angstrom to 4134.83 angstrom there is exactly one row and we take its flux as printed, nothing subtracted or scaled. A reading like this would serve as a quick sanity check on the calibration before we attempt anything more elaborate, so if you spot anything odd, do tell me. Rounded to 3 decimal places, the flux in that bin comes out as 3.762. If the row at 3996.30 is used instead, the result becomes 3.610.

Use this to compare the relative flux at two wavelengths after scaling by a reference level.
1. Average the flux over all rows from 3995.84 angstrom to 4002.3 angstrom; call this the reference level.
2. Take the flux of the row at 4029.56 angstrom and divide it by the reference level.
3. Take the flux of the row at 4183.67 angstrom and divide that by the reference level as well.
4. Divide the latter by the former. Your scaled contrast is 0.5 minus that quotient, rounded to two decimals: -0.38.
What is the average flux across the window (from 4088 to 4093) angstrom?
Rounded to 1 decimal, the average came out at 4.5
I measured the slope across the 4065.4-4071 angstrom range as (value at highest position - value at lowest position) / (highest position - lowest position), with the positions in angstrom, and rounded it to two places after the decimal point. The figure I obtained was 0.15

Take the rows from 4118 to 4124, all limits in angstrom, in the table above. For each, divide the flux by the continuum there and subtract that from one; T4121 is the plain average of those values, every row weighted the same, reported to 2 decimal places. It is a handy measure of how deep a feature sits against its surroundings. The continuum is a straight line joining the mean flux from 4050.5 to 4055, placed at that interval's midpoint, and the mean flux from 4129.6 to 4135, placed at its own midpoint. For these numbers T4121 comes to -0.10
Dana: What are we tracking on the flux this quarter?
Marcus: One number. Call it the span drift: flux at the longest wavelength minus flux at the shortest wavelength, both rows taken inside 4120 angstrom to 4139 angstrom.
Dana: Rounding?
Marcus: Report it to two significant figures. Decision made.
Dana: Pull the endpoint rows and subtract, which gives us 0.25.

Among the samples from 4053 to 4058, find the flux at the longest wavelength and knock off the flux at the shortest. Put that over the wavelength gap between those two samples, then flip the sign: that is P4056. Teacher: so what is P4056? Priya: 0.22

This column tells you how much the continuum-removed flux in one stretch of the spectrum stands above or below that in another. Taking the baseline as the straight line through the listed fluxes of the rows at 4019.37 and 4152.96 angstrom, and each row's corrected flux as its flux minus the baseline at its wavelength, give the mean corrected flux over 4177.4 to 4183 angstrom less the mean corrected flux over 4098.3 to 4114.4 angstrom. 0.3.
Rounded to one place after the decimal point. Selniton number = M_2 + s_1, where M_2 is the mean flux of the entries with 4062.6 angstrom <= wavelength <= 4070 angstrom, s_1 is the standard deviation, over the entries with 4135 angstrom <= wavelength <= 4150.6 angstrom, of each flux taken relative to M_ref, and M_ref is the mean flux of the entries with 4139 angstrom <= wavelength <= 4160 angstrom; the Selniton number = 4.0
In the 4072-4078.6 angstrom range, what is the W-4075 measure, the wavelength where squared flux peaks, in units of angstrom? 4073.40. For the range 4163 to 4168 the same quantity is 4165.41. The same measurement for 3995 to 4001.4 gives 3999.98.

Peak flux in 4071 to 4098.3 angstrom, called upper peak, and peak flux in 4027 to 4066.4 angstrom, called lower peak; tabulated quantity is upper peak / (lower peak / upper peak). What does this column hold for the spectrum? 5.4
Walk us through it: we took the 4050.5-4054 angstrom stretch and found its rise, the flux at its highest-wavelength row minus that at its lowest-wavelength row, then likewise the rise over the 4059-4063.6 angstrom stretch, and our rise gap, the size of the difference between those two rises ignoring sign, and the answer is 0.59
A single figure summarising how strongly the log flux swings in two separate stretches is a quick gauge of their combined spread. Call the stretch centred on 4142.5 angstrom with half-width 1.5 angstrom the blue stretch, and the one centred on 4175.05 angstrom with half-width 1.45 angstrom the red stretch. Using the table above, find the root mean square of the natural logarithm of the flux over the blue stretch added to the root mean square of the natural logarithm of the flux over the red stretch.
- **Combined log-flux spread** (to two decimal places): 2.66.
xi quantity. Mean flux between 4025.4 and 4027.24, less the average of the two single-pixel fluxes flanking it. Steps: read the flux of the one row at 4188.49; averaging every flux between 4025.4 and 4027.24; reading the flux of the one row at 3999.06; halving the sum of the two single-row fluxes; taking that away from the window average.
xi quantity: 0.24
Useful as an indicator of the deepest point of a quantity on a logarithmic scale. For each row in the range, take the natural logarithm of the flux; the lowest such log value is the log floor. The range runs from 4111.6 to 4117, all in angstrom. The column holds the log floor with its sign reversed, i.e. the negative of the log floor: -1.43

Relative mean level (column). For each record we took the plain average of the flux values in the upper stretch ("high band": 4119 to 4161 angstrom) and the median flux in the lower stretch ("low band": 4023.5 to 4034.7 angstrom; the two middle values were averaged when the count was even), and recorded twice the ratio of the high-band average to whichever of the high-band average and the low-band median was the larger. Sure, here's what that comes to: 2.00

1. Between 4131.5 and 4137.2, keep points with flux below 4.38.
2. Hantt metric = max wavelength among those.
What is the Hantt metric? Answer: 4134.83 angstrom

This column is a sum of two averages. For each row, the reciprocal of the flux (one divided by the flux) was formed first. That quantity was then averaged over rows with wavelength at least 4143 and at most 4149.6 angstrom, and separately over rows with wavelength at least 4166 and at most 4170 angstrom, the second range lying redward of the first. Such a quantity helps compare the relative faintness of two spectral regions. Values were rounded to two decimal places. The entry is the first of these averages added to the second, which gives 0.50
